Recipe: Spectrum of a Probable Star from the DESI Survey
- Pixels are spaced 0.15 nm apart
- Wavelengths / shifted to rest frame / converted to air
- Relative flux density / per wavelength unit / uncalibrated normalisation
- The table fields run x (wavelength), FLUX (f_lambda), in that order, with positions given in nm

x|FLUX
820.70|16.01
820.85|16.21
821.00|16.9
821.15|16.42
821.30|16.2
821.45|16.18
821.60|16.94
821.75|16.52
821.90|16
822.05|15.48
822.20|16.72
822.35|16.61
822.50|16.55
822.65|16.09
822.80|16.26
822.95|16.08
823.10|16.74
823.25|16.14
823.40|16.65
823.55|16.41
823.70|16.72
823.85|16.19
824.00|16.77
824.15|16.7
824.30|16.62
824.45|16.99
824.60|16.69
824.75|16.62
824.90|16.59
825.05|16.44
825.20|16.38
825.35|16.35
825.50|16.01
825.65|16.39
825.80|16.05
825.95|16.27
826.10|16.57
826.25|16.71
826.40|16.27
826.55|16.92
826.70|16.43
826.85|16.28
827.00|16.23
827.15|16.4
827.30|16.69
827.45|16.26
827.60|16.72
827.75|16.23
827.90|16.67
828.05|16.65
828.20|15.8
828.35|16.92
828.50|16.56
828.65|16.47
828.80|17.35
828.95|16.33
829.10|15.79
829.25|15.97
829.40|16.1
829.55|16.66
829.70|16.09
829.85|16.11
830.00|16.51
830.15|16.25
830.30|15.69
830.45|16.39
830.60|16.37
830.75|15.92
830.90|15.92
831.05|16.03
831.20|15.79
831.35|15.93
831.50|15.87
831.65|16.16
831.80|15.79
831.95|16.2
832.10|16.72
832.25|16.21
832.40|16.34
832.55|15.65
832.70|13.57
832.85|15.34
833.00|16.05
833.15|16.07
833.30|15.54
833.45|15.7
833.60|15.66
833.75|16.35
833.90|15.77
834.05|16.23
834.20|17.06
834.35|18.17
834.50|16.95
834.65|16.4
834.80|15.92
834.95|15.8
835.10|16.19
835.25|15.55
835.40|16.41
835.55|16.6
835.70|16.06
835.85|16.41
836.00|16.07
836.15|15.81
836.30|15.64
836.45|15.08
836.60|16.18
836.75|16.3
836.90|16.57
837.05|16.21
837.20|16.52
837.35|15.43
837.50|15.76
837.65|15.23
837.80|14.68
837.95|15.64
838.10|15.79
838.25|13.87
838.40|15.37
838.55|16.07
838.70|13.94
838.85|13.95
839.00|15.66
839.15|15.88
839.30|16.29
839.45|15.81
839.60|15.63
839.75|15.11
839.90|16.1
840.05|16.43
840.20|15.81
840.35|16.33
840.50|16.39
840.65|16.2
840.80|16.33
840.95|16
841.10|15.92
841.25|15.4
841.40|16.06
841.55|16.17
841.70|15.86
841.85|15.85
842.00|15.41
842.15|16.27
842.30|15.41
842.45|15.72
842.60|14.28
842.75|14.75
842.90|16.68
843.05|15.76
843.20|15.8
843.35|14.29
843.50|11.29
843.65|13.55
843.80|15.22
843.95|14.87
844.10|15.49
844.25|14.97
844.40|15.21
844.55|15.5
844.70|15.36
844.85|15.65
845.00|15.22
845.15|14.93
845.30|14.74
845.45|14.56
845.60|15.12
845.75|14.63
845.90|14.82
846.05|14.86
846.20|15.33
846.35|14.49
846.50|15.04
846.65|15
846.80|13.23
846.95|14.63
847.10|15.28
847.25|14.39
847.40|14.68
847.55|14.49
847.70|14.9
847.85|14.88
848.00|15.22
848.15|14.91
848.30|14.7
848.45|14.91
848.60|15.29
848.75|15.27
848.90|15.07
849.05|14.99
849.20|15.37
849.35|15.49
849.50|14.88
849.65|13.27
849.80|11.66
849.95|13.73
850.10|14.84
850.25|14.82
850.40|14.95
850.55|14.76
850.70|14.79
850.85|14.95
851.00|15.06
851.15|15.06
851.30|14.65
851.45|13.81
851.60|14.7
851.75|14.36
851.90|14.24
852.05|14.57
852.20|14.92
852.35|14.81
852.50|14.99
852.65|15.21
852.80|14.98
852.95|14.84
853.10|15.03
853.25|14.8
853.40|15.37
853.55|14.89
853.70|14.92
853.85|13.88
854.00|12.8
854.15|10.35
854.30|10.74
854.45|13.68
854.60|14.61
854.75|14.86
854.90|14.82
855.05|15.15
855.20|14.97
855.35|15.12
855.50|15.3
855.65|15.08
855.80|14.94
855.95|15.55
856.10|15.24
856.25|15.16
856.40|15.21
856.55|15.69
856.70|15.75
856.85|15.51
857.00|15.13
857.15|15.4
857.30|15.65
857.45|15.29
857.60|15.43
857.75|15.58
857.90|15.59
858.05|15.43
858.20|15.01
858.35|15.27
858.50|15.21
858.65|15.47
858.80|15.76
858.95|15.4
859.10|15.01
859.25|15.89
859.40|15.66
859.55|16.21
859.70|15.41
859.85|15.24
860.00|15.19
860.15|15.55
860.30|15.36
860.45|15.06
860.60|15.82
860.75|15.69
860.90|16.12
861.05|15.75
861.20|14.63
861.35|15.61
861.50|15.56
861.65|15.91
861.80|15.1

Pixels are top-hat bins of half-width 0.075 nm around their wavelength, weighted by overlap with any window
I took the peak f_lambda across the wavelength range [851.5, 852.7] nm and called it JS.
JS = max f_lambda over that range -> 15.21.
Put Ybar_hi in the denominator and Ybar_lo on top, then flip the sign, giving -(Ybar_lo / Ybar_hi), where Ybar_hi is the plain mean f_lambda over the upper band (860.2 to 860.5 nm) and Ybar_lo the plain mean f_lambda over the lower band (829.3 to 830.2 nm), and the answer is -1.07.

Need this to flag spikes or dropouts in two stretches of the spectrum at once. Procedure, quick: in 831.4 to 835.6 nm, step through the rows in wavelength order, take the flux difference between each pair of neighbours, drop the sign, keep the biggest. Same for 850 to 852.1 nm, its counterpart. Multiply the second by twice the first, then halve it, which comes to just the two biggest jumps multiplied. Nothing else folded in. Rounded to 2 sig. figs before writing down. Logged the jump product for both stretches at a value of 1.9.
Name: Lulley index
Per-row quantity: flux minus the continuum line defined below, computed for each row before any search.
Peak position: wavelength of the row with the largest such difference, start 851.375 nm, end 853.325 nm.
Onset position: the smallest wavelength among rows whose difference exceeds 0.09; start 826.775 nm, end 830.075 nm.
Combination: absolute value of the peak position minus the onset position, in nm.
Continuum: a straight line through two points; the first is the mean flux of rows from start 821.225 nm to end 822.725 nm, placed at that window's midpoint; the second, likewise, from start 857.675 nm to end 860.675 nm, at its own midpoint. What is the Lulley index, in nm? 25.50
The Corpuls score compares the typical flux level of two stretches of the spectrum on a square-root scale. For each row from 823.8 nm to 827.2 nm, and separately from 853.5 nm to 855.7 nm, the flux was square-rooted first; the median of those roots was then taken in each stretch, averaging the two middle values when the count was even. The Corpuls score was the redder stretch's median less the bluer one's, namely -0.20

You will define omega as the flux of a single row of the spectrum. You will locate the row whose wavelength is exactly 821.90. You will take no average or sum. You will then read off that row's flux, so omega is 16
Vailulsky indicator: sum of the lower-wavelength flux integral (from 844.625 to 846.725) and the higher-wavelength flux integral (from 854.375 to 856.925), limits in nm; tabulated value 70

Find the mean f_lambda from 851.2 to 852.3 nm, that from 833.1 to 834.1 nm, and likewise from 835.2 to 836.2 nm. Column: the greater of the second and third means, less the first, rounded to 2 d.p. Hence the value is 1.67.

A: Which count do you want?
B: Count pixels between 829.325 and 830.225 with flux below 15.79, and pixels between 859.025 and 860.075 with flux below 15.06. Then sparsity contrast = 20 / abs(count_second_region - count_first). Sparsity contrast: 20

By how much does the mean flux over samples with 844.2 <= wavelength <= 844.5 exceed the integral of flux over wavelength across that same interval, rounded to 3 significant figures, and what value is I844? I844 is 10.6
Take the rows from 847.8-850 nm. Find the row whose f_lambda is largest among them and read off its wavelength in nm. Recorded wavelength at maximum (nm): 849.35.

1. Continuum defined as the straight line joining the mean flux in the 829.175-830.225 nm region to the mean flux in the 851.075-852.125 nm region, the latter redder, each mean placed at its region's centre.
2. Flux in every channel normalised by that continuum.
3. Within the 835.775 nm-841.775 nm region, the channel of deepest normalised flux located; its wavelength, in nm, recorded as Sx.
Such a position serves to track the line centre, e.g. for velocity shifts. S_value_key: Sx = 838.25 nm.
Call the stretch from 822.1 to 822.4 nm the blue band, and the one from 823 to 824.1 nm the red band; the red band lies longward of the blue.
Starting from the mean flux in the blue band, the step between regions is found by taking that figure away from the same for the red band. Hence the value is -0.1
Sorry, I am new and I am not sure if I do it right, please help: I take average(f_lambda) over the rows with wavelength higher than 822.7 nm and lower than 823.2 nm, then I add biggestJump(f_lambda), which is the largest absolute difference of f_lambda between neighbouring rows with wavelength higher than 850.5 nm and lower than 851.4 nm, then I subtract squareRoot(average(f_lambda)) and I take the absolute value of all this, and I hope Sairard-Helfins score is 12.7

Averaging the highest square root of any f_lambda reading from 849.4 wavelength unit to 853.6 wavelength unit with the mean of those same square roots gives 3.87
